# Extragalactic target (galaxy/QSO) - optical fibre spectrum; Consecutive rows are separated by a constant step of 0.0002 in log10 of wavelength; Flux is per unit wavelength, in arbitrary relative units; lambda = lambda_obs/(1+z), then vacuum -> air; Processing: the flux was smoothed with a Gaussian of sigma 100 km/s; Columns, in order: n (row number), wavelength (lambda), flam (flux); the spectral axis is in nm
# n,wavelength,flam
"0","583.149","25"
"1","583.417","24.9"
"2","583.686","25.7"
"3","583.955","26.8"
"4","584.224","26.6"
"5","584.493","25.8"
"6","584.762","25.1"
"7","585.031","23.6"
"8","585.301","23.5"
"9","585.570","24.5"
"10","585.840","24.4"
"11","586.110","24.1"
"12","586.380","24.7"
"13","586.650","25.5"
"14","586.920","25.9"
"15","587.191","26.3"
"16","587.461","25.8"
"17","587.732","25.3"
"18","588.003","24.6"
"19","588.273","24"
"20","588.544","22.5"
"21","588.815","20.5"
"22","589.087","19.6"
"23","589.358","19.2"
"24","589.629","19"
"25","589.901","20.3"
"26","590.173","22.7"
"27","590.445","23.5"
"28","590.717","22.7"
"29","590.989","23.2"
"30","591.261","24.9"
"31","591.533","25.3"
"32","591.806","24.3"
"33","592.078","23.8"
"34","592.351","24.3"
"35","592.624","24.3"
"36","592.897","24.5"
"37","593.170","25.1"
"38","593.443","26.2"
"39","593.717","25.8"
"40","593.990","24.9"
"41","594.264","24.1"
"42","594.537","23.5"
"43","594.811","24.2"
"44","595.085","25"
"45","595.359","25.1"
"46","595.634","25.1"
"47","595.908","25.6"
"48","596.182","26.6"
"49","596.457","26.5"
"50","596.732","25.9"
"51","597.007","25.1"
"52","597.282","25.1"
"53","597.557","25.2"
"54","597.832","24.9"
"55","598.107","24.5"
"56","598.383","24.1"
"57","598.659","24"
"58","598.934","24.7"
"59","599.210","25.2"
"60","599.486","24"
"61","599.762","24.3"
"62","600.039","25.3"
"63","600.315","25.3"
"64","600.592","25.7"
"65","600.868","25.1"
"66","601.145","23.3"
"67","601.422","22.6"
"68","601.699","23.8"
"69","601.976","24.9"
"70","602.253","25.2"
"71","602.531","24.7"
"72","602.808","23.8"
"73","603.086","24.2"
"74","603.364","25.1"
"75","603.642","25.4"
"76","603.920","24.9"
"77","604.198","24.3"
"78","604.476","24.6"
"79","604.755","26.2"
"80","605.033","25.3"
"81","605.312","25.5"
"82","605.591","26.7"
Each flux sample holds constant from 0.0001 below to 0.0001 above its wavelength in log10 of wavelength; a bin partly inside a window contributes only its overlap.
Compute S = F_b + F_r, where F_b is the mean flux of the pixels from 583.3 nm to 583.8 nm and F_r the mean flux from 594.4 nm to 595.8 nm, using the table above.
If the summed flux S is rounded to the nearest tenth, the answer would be 49.9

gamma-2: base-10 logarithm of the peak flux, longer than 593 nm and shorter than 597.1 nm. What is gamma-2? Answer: 1.42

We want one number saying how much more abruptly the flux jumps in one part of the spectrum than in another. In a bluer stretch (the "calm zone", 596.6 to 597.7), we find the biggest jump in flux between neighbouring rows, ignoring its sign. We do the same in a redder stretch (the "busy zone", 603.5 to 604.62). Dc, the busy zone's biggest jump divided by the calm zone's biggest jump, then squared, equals 0.6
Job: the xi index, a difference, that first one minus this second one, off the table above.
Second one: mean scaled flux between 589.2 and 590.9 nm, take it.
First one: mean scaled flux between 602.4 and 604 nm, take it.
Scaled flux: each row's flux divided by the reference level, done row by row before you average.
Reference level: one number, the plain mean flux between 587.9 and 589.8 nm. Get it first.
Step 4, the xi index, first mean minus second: 0.16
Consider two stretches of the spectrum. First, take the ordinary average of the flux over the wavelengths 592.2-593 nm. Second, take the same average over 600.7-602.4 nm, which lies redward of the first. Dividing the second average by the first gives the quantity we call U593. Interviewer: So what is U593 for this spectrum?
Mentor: 0.99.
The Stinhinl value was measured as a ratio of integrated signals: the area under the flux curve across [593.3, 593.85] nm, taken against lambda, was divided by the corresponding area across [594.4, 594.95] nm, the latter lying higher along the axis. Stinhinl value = 1.09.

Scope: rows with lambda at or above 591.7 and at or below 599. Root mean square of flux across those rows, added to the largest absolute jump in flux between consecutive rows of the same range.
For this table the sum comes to 26.0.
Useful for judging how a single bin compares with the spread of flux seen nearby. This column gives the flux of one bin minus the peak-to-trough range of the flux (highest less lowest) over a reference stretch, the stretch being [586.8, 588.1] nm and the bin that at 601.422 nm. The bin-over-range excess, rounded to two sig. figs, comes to 21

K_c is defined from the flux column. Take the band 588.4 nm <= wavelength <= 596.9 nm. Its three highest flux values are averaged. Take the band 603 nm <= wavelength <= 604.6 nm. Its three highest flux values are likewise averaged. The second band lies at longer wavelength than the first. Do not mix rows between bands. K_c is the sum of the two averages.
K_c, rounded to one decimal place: 51.6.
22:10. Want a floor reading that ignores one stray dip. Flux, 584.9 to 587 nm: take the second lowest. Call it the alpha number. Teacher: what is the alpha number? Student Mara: 23.6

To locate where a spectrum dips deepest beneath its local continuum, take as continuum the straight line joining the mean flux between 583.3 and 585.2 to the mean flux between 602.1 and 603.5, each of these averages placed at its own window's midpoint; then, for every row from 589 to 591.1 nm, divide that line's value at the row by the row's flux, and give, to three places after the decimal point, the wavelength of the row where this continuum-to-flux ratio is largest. 589.629 nm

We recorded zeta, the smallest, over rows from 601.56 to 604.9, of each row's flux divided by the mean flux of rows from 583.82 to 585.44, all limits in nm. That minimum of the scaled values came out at 0.943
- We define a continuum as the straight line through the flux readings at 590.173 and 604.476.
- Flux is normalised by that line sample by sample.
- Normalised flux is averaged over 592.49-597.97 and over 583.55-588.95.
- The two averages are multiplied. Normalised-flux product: 1.20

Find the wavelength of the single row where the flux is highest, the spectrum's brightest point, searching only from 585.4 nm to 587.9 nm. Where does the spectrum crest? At 587.191 nm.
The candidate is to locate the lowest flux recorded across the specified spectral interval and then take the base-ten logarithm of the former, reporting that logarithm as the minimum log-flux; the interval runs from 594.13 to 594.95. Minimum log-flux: 1.37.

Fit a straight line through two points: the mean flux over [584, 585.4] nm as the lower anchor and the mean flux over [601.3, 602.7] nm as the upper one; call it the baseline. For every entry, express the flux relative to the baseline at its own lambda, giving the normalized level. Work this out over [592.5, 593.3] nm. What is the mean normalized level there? 1.00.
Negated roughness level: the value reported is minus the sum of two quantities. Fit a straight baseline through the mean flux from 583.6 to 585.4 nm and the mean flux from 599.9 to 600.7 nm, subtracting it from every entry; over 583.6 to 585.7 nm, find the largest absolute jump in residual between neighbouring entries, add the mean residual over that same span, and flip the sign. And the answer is -1.4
